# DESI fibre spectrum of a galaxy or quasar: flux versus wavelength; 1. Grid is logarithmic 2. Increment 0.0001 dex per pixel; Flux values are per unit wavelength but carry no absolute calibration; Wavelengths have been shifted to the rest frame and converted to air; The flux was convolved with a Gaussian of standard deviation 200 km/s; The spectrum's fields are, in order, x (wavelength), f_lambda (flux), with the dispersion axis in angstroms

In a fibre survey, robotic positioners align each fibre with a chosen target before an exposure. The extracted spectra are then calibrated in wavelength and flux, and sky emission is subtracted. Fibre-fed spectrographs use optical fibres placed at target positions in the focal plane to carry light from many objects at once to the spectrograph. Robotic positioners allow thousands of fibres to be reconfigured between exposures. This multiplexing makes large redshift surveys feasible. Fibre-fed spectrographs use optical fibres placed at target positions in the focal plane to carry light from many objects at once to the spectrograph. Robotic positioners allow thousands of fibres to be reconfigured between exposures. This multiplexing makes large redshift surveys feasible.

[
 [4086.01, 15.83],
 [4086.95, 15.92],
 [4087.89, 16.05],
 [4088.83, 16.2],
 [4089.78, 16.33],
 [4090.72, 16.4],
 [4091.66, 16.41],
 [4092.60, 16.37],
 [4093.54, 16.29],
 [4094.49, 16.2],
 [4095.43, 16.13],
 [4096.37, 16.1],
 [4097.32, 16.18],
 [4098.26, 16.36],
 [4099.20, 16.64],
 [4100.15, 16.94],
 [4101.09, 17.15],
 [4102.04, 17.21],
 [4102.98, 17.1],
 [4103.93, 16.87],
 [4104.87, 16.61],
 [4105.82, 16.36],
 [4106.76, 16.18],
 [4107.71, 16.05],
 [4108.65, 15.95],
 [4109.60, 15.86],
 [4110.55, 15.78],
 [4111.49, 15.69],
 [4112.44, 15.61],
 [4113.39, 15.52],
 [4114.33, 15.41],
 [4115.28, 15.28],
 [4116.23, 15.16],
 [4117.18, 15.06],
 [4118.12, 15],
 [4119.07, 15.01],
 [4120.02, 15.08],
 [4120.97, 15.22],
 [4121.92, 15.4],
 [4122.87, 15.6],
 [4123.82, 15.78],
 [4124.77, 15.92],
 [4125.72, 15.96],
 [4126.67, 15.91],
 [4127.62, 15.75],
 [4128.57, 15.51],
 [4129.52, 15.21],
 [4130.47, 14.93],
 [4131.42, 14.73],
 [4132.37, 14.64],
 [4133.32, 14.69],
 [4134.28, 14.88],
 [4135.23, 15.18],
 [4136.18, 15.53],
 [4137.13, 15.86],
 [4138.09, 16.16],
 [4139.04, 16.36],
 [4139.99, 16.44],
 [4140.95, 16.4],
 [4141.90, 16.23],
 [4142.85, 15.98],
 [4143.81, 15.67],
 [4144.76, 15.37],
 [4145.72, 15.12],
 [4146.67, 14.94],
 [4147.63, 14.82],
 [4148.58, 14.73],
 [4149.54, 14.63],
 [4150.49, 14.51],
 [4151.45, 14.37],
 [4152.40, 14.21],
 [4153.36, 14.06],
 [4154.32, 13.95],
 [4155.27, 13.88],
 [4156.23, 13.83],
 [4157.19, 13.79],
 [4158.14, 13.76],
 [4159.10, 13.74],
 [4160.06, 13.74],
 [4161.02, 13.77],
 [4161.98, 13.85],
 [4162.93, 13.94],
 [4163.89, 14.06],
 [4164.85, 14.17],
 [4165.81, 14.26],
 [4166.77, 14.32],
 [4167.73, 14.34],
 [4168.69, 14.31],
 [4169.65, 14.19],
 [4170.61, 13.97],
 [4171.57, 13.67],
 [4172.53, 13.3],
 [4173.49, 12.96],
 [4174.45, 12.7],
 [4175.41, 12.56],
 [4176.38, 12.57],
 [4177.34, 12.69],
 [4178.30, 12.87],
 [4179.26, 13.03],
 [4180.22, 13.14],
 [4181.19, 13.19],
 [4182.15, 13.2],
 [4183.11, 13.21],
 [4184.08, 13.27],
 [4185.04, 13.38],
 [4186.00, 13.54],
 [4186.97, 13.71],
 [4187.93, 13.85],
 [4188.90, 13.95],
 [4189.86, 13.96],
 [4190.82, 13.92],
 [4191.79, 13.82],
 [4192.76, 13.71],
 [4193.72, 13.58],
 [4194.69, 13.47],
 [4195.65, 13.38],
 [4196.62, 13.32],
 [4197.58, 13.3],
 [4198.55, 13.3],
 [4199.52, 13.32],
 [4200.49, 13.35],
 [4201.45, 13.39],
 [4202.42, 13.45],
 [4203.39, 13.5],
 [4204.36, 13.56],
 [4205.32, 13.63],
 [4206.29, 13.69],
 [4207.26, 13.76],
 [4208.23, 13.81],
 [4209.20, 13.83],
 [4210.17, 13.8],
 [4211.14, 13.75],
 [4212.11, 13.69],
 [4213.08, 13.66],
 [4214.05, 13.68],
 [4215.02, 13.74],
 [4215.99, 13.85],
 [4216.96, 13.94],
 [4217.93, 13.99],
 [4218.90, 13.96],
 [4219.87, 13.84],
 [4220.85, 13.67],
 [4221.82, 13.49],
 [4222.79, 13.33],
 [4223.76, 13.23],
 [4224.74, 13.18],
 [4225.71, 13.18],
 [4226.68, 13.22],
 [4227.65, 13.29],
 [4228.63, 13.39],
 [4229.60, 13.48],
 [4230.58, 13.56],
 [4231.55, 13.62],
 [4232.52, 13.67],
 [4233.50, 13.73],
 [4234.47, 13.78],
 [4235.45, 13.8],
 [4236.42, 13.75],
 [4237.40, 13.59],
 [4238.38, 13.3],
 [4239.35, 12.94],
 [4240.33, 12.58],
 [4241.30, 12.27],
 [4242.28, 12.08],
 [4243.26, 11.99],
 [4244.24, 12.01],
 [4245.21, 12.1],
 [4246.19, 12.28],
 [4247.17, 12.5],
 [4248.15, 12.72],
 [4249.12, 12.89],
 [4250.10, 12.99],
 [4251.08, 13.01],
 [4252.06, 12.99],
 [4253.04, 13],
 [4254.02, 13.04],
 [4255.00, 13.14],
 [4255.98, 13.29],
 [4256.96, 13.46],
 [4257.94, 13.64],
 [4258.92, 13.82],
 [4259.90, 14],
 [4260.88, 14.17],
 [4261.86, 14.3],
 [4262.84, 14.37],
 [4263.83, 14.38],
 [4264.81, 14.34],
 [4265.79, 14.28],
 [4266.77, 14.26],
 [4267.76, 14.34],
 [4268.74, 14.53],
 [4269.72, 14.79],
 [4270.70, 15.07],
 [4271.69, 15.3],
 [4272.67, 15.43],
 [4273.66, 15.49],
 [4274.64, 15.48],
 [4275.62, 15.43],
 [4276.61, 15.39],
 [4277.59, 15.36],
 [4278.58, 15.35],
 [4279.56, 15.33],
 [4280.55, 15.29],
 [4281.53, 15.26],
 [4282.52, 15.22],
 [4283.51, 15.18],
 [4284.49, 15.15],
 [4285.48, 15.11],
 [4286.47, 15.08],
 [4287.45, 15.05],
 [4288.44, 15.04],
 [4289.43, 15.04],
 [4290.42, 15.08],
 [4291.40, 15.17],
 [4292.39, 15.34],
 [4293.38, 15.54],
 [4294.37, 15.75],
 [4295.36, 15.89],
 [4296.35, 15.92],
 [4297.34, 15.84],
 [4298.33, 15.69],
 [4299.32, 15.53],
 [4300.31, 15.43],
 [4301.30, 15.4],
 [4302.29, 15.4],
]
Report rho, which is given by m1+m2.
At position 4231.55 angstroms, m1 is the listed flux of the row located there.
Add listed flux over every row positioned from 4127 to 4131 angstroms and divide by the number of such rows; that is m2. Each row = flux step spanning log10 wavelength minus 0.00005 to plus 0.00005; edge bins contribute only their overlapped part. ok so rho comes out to 29.0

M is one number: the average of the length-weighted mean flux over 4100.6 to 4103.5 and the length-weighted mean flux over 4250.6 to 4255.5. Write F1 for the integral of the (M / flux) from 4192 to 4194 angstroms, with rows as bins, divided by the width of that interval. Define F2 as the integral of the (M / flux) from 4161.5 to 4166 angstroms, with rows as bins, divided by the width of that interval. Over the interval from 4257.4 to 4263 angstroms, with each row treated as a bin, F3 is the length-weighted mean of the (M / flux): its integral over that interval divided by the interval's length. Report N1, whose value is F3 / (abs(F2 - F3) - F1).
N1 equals -0.98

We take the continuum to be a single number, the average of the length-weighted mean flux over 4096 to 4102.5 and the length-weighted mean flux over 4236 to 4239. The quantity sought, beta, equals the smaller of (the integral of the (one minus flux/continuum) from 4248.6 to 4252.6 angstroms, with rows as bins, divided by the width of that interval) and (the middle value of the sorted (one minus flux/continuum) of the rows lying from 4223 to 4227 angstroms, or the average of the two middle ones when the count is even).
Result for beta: 0.12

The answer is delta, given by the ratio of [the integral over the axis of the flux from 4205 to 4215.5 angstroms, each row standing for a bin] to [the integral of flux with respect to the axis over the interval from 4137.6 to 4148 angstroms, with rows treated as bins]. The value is 0.88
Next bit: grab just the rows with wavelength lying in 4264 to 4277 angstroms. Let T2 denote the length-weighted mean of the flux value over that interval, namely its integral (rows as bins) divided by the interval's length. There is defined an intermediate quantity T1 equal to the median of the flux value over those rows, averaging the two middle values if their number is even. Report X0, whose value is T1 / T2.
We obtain 1.01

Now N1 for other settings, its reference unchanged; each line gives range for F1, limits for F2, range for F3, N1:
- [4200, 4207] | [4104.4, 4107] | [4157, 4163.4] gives -1.16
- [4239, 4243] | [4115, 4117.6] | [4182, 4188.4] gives -1.03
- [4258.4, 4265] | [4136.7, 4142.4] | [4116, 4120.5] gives -1.01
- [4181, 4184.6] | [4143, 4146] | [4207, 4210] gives -1.07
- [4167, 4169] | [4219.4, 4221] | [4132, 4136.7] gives -1.04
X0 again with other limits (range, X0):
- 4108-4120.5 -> 1.00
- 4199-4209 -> 1.00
